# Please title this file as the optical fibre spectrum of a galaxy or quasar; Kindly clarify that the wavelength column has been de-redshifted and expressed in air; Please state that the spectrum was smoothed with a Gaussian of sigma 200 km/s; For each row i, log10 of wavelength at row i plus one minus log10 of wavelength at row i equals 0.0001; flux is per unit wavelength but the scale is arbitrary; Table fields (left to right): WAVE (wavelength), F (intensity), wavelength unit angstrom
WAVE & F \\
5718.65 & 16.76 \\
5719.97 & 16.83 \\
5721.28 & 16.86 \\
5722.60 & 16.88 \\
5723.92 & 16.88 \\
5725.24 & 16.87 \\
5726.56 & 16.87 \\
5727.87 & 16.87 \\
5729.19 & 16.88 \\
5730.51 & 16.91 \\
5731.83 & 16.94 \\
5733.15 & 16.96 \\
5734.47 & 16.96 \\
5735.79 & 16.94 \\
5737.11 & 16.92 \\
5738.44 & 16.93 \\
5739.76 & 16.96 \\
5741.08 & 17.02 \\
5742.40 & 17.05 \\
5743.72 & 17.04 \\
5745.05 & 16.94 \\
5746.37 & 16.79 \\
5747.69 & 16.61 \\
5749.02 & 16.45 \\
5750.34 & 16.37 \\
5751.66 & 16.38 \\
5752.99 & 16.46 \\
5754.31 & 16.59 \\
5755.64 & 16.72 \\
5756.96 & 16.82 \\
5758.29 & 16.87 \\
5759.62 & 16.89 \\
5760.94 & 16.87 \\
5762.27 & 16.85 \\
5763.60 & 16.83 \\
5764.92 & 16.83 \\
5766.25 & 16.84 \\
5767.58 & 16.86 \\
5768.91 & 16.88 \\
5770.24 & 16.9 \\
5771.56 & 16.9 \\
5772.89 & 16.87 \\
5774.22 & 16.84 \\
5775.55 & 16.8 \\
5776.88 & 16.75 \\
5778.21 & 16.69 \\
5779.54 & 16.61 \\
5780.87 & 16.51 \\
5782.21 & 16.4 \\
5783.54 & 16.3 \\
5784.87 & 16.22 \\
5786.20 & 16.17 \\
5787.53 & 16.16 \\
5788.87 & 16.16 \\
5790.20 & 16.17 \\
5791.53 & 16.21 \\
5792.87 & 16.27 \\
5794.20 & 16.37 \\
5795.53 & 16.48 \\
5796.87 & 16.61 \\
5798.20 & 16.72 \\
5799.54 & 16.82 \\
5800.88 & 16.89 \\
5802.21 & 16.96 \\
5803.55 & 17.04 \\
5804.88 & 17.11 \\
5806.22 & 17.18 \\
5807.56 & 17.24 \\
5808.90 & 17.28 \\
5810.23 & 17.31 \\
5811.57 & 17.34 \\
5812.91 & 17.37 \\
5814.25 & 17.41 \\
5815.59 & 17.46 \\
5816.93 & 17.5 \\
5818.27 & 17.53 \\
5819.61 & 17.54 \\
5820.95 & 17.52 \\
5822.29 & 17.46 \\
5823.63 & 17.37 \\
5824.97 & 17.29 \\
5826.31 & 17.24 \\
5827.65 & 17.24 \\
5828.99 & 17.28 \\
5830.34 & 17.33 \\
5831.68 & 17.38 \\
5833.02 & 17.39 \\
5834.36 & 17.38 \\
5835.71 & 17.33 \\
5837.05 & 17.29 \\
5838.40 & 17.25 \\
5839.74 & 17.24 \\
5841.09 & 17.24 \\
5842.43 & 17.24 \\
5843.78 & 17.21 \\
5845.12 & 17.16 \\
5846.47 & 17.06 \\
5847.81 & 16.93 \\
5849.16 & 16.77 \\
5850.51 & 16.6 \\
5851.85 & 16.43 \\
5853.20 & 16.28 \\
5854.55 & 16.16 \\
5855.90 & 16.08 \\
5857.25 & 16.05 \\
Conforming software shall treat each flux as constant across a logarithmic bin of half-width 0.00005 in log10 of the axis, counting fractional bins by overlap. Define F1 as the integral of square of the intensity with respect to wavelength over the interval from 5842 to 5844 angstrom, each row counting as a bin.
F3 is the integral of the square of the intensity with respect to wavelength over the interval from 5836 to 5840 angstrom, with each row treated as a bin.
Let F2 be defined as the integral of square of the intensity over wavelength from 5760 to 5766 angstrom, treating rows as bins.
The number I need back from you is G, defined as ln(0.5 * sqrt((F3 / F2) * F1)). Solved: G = 2.3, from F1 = 592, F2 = 1704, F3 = 1194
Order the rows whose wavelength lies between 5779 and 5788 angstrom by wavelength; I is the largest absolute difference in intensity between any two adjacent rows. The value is 0.110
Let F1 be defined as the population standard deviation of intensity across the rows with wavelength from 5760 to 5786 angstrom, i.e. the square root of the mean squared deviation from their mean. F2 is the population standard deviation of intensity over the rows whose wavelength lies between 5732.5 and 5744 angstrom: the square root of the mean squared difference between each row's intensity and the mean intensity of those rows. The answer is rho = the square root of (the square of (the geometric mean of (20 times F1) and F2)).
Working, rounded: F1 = 0.21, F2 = 0.05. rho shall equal 0.44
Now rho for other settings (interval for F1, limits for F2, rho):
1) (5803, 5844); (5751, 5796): 0.80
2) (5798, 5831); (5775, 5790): 1.02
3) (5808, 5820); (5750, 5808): 0.73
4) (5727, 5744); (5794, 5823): 0.61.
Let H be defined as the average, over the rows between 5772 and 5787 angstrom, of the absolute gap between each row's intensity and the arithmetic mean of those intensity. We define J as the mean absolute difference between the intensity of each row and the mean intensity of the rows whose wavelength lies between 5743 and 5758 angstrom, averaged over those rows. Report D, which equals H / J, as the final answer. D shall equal 1.1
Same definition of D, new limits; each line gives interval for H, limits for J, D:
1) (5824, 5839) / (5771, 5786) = 0.2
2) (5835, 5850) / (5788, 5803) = 0.5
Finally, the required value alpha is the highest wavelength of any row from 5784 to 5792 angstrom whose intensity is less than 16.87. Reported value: 5791.53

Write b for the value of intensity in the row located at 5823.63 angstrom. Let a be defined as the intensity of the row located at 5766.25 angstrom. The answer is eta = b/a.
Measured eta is 1.031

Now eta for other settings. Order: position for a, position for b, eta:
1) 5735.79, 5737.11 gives 0.999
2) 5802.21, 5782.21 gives 0.967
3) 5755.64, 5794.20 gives 0.979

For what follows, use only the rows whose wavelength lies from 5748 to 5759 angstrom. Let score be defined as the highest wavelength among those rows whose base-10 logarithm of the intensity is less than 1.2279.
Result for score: 5758.29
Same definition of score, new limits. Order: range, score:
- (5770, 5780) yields 5779.54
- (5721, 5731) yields 5729.19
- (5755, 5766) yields 5764.92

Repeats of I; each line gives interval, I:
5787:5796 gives 0.110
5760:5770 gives 0.020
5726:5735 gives 0.030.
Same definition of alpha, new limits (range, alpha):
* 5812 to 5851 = 5850.51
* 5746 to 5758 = 5756.96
